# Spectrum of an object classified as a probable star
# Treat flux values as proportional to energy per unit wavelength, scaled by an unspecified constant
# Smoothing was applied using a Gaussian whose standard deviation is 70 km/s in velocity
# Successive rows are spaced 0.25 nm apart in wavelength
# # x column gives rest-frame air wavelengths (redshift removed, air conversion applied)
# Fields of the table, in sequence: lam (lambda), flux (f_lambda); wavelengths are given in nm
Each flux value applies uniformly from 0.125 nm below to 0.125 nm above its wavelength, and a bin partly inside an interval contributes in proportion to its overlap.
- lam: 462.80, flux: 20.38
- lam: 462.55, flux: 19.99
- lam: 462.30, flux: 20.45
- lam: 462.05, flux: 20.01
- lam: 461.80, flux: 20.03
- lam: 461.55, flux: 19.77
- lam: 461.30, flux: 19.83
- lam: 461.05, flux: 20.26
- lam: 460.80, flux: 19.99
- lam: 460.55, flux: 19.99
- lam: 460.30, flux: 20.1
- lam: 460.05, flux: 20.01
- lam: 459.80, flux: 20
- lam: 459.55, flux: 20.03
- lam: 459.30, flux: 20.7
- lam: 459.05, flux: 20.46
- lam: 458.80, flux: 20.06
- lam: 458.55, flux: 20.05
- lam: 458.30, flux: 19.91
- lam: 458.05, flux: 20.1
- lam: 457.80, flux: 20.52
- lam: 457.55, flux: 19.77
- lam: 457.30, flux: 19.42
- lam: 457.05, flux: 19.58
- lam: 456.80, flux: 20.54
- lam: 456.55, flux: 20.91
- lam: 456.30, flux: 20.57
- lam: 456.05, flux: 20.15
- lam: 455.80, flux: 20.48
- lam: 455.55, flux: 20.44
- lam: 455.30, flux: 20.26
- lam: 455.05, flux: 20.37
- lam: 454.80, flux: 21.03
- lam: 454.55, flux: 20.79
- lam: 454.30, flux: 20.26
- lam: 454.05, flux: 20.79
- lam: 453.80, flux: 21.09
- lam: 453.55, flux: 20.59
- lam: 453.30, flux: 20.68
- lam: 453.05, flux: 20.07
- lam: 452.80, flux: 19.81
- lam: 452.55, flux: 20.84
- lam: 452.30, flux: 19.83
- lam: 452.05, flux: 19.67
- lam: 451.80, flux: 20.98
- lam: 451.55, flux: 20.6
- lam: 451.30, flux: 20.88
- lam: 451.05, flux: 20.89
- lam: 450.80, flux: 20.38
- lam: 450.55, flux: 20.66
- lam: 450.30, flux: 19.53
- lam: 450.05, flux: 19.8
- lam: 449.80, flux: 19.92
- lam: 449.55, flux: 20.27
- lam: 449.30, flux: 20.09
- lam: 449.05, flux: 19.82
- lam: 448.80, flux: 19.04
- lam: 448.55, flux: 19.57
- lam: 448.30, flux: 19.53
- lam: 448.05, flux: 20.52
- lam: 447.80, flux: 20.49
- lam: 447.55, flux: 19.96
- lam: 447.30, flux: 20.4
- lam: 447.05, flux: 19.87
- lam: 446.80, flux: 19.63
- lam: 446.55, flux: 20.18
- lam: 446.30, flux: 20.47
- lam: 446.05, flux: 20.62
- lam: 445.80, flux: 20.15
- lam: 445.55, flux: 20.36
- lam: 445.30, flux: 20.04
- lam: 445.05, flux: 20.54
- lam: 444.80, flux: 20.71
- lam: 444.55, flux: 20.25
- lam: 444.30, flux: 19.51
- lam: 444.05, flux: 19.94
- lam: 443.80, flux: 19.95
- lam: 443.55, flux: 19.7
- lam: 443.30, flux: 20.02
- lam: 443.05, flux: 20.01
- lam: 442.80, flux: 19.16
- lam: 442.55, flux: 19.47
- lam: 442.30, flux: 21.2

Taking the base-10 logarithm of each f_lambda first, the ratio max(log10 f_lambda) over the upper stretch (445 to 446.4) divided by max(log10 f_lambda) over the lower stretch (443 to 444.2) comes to 1.01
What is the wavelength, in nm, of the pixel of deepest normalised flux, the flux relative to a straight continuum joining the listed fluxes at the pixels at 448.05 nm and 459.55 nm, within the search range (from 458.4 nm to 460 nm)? 458.55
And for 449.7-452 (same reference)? 450.30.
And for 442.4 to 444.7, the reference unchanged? 442.80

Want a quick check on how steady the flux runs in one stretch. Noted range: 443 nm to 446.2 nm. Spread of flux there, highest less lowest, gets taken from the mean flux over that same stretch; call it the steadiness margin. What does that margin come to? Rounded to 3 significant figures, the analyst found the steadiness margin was 18.9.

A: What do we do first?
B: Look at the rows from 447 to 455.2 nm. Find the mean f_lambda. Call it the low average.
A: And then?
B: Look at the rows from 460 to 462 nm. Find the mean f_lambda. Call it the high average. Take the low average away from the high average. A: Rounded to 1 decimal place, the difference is -0.3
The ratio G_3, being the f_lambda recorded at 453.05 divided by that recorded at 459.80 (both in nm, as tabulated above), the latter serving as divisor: 1.00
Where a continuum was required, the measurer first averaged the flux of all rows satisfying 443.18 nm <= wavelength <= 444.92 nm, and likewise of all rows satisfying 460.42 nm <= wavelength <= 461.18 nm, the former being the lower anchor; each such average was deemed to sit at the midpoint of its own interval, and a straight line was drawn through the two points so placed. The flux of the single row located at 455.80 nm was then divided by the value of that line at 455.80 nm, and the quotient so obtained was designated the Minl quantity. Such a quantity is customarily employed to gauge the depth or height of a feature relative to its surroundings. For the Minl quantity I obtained 1.02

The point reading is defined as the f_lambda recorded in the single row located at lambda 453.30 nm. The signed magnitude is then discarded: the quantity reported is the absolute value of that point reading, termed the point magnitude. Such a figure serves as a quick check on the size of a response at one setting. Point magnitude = 20.7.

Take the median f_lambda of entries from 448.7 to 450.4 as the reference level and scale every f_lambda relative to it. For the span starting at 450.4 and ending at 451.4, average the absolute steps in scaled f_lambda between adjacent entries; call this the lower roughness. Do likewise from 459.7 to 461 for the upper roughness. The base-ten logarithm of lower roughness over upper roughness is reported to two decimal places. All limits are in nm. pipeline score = 0.71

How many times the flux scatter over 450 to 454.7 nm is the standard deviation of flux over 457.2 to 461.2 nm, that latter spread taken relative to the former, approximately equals 0.60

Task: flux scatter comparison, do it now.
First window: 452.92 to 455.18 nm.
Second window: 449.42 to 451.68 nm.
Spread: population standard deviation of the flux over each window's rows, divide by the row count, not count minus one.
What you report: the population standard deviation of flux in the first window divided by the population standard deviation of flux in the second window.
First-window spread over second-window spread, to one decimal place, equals 0.7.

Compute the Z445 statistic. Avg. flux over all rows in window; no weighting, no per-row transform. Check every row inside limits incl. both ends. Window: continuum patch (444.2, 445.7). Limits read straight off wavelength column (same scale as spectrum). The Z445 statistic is 20.2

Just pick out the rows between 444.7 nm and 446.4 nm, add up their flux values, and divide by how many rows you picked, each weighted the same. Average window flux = 20.4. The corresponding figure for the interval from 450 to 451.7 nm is 20.4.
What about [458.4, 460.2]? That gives 20.2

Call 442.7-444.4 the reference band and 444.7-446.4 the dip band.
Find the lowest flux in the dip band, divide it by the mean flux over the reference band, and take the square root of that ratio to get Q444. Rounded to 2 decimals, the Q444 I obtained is 1.01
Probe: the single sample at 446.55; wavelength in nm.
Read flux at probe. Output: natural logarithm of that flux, 3.00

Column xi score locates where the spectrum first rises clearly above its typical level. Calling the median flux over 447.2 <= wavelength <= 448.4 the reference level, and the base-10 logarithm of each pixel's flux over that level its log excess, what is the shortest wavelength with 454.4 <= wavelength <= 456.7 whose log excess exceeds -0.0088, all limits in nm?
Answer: 454.55 nm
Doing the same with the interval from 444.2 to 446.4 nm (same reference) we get 444.55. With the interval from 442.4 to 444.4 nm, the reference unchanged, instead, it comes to 443.05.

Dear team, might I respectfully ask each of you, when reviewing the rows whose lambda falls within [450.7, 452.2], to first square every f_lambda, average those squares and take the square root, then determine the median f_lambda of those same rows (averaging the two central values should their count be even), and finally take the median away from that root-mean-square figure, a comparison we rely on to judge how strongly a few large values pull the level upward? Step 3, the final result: -0.17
